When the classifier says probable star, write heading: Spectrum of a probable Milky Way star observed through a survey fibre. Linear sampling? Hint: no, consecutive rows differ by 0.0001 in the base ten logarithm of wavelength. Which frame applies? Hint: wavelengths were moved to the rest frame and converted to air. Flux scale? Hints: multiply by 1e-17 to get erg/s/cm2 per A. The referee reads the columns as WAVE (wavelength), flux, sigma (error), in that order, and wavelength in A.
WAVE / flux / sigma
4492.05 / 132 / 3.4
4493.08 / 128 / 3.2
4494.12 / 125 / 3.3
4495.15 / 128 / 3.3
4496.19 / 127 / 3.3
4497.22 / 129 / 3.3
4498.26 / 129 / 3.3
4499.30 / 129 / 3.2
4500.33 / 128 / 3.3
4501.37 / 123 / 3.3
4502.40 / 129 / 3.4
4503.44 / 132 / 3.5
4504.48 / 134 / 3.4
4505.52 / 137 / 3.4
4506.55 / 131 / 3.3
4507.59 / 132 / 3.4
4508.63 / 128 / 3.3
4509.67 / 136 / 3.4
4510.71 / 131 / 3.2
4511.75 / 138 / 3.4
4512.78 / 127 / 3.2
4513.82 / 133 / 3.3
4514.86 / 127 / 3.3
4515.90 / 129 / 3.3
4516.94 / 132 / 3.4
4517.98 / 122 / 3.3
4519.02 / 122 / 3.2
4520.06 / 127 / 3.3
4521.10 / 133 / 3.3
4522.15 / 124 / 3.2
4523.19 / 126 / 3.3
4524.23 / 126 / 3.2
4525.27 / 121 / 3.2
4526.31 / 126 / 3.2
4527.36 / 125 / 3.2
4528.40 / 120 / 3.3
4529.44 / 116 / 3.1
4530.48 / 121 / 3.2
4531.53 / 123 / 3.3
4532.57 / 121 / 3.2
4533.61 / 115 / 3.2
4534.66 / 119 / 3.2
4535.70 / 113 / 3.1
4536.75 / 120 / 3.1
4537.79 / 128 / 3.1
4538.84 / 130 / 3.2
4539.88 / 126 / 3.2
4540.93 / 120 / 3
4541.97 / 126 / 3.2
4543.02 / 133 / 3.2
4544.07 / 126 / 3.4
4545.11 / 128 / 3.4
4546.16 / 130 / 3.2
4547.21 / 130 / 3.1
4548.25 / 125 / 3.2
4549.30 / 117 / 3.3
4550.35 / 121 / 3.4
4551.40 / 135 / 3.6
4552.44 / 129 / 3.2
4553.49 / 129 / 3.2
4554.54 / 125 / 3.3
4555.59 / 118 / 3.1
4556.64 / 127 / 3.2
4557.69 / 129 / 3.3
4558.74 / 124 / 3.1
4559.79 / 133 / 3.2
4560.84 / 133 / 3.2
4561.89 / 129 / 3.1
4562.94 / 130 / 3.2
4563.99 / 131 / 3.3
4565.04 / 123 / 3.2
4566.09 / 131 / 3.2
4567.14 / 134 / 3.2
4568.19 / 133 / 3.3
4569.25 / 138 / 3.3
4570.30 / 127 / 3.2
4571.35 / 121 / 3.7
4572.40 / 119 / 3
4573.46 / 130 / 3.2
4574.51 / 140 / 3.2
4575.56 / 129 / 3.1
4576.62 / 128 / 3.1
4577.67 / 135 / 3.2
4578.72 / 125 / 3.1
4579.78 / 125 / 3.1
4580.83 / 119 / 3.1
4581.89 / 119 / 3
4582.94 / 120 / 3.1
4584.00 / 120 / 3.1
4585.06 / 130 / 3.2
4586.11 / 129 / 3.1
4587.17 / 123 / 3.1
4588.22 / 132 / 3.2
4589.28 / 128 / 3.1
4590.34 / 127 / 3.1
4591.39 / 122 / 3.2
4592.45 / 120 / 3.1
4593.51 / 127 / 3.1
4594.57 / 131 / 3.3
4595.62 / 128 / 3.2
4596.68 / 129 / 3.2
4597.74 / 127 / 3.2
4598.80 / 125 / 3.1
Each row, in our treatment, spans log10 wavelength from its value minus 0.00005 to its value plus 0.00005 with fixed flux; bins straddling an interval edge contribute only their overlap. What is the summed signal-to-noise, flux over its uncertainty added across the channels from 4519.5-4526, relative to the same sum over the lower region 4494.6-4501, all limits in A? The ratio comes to 0.99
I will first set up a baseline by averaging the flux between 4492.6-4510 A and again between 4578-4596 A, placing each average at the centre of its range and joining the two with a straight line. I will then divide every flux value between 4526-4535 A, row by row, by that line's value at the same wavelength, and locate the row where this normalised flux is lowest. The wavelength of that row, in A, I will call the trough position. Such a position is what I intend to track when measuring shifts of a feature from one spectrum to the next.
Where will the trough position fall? 4533.61 A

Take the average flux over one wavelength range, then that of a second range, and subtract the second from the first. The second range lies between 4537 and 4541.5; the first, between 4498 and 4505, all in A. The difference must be 3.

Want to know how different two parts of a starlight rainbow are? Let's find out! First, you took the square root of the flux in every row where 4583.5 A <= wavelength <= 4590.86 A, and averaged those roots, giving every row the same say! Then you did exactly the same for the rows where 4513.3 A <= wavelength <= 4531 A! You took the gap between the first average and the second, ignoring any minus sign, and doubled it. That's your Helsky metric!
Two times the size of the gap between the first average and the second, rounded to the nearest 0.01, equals 0.15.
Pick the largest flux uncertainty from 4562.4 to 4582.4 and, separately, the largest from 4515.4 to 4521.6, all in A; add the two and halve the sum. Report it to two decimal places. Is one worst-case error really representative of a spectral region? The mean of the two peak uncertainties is 3.55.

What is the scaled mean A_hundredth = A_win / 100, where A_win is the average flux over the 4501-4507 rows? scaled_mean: 1.31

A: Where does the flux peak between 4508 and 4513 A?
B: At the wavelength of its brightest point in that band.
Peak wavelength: 4511.75 A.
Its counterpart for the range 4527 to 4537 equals 4527.36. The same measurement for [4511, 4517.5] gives 4511.75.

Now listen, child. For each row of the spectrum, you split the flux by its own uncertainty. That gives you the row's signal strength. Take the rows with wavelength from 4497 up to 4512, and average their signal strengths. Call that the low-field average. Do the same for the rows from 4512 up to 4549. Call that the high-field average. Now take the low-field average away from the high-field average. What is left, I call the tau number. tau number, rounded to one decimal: -0.5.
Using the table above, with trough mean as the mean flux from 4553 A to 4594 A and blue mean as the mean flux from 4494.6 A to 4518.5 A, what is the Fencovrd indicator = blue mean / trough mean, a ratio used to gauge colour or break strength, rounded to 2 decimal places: 1.02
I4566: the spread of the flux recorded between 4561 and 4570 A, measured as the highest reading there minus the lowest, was 15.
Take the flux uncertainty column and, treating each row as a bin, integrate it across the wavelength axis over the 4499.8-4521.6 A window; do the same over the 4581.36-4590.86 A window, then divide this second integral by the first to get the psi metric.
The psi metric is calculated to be 0.41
